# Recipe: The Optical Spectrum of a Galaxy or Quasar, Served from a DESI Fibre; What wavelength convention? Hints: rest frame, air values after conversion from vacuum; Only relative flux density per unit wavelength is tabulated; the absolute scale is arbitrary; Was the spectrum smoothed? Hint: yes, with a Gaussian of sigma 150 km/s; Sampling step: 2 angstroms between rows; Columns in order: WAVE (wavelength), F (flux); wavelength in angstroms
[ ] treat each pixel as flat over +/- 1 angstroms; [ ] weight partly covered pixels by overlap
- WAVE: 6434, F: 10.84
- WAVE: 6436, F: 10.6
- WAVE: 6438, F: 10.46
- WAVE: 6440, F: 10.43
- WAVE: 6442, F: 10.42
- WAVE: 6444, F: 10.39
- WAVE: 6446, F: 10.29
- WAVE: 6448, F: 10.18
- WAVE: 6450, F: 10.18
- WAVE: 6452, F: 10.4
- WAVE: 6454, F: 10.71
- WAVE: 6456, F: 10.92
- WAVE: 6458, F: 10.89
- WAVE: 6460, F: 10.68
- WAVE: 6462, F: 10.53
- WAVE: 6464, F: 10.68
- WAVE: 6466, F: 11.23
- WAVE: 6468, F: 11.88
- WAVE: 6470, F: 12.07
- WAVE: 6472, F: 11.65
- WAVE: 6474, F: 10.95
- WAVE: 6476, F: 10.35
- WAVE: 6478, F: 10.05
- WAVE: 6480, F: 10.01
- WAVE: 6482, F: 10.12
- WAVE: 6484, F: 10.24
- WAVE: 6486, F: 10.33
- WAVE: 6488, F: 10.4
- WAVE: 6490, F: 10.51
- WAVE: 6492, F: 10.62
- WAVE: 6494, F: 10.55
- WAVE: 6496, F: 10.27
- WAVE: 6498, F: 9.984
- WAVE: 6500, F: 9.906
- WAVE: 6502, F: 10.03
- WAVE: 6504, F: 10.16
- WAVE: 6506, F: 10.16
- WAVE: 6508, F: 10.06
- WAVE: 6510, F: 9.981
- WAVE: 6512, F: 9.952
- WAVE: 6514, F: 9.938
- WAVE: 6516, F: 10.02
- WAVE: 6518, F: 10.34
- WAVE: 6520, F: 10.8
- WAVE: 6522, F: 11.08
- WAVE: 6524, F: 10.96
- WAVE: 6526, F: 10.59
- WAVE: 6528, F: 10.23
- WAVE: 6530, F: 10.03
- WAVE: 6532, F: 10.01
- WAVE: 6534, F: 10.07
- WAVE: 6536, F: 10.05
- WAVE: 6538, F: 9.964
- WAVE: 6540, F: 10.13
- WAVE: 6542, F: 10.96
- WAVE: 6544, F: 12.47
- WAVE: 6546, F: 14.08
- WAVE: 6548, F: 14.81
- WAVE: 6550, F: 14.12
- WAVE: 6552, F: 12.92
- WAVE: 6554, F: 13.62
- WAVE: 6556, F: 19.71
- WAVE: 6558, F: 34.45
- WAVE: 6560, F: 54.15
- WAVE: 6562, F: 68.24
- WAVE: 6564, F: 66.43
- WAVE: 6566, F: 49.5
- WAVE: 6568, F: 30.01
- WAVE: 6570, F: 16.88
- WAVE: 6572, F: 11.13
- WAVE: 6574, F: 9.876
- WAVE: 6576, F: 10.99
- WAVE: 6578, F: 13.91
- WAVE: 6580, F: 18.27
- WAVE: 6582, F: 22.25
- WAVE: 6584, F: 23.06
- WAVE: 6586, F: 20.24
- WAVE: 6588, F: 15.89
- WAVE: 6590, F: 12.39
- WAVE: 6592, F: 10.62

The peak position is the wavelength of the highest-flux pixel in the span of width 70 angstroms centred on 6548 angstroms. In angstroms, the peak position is 6562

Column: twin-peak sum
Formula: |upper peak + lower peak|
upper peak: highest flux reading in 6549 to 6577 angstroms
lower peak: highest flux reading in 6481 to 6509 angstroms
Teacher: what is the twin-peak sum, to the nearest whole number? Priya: 79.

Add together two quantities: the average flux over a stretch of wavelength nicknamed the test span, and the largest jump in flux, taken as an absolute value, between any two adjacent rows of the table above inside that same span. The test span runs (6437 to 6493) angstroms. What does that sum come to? 11.3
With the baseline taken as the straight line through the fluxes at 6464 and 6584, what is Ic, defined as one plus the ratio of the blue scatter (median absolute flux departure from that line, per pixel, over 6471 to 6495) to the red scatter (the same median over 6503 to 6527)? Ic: 1.4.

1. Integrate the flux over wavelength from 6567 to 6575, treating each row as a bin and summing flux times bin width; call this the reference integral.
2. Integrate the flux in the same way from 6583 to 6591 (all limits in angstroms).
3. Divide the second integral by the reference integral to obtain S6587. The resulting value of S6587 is 1.05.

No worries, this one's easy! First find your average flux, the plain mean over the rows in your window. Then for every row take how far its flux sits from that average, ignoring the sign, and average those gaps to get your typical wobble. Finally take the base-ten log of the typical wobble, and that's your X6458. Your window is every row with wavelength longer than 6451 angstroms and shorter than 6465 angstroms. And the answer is -0.88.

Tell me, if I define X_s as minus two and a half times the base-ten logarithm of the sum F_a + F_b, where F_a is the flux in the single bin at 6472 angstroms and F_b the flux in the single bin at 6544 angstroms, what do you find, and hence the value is -3.46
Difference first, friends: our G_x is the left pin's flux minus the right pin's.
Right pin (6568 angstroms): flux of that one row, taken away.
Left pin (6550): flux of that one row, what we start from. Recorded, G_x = -16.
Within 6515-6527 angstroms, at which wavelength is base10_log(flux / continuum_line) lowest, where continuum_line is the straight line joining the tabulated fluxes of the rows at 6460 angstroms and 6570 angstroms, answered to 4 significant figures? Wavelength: 6516 angstroms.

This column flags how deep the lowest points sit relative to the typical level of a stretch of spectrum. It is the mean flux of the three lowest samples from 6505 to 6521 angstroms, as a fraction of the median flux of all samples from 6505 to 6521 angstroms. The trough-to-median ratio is 0.992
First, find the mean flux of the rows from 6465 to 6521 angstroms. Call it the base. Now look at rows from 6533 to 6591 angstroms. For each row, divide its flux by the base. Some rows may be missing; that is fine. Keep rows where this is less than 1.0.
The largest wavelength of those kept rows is 6574 angstroms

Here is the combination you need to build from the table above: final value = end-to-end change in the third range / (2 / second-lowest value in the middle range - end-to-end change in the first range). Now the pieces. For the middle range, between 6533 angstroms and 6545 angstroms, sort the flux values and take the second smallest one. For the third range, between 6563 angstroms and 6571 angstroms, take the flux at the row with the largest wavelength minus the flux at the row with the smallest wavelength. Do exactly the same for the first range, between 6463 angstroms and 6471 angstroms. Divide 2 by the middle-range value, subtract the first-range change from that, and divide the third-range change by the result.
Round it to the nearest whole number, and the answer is 42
